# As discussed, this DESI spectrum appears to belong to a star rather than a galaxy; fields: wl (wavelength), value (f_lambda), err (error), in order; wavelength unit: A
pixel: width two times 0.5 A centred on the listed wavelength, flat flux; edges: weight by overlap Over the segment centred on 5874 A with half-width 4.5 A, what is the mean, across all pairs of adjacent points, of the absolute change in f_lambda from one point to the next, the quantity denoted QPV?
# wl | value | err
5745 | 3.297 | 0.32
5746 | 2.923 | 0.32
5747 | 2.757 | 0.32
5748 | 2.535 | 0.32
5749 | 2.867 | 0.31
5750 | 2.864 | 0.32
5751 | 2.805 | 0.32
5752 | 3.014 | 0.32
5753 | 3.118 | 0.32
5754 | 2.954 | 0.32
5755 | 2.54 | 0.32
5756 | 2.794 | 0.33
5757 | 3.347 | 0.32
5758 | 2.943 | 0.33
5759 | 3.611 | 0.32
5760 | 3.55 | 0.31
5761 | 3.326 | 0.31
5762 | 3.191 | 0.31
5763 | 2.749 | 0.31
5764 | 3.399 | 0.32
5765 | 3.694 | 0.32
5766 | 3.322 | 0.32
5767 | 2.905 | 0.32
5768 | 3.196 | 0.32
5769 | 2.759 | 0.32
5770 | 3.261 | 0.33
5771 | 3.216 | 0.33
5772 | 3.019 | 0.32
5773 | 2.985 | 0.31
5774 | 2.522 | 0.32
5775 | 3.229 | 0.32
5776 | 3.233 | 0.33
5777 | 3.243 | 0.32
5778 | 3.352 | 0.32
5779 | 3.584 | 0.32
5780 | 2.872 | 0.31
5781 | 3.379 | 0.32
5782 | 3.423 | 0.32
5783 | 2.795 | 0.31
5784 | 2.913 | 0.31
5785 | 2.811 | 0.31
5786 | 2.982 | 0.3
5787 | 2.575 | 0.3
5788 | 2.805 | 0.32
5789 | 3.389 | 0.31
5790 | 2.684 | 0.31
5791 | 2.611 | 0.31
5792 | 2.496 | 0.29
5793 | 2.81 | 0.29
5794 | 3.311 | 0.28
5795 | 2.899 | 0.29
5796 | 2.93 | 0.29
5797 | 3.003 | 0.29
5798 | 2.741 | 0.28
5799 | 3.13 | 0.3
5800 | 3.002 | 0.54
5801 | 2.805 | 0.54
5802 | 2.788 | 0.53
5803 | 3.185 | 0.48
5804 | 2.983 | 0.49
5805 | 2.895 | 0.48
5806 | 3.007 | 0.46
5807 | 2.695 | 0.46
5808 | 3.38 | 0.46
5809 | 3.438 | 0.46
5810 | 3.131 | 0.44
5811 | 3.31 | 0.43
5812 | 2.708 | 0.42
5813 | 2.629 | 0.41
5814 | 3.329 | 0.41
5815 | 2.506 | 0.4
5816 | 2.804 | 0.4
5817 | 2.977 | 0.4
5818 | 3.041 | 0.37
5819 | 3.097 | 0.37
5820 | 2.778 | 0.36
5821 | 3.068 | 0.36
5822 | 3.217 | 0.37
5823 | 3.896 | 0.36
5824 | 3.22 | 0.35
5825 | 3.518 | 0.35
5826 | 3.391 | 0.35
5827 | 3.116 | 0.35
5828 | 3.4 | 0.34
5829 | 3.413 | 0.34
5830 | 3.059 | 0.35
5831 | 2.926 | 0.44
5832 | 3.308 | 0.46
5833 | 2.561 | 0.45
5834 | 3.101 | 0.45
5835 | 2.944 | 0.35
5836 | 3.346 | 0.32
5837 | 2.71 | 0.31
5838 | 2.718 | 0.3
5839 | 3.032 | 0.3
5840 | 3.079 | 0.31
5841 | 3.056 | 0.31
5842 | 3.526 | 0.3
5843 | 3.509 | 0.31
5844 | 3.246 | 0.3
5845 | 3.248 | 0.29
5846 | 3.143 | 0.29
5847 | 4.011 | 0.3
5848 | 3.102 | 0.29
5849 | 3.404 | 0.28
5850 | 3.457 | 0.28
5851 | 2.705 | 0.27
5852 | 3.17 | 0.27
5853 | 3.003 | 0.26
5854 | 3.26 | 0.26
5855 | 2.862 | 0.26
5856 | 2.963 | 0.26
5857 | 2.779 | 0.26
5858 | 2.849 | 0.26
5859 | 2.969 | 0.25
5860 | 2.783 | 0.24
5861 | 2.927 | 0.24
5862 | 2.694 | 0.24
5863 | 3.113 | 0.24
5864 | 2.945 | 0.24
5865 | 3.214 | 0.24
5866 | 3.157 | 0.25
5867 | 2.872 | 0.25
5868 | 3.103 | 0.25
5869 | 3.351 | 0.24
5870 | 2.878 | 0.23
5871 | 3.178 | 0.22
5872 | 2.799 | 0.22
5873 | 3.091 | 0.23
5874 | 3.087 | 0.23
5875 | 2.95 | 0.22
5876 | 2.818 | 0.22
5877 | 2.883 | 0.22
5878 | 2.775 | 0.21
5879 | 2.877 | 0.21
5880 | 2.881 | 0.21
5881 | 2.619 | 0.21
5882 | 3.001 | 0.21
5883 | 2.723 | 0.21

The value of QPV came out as 0.177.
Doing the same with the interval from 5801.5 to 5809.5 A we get 0.265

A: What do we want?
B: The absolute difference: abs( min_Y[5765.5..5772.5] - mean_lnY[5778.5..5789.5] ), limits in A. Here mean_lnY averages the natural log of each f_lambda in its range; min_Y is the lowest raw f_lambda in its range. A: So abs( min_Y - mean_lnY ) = 1.65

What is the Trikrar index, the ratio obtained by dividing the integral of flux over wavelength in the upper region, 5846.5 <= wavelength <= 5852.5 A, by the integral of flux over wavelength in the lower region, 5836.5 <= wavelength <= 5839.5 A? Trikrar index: 2.3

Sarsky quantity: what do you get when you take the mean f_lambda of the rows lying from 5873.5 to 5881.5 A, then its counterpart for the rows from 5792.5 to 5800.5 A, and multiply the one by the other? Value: 8.5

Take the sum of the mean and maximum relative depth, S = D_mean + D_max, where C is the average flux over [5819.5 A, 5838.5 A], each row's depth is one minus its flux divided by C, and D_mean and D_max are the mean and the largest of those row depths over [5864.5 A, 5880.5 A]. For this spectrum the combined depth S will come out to 0.16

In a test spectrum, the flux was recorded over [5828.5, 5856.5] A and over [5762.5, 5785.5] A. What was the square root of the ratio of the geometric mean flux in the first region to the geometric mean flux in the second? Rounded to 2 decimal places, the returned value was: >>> 1.00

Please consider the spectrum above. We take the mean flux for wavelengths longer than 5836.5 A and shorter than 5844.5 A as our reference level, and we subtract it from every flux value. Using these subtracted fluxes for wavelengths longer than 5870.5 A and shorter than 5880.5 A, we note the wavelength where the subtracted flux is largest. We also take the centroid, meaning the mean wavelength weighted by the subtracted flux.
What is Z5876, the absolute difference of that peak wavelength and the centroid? 5.8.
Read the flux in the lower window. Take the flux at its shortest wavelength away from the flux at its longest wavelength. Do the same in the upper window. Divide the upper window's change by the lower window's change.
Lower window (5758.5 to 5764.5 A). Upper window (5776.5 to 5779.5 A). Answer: -1.6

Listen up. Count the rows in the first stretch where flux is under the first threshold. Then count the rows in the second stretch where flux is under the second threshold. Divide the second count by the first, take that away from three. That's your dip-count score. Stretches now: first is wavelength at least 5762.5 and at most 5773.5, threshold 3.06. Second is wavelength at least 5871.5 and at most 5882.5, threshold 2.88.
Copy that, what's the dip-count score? 2.00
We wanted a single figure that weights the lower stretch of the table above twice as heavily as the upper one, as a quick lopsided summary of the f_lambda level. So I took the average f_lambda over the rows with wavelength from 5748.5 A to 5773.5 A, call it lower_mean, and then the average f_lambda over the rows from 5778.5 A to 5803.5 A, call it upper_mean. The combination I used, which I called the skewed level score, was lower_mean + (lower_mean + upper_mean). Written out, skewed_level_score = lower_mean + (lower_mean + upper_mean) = 9.15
